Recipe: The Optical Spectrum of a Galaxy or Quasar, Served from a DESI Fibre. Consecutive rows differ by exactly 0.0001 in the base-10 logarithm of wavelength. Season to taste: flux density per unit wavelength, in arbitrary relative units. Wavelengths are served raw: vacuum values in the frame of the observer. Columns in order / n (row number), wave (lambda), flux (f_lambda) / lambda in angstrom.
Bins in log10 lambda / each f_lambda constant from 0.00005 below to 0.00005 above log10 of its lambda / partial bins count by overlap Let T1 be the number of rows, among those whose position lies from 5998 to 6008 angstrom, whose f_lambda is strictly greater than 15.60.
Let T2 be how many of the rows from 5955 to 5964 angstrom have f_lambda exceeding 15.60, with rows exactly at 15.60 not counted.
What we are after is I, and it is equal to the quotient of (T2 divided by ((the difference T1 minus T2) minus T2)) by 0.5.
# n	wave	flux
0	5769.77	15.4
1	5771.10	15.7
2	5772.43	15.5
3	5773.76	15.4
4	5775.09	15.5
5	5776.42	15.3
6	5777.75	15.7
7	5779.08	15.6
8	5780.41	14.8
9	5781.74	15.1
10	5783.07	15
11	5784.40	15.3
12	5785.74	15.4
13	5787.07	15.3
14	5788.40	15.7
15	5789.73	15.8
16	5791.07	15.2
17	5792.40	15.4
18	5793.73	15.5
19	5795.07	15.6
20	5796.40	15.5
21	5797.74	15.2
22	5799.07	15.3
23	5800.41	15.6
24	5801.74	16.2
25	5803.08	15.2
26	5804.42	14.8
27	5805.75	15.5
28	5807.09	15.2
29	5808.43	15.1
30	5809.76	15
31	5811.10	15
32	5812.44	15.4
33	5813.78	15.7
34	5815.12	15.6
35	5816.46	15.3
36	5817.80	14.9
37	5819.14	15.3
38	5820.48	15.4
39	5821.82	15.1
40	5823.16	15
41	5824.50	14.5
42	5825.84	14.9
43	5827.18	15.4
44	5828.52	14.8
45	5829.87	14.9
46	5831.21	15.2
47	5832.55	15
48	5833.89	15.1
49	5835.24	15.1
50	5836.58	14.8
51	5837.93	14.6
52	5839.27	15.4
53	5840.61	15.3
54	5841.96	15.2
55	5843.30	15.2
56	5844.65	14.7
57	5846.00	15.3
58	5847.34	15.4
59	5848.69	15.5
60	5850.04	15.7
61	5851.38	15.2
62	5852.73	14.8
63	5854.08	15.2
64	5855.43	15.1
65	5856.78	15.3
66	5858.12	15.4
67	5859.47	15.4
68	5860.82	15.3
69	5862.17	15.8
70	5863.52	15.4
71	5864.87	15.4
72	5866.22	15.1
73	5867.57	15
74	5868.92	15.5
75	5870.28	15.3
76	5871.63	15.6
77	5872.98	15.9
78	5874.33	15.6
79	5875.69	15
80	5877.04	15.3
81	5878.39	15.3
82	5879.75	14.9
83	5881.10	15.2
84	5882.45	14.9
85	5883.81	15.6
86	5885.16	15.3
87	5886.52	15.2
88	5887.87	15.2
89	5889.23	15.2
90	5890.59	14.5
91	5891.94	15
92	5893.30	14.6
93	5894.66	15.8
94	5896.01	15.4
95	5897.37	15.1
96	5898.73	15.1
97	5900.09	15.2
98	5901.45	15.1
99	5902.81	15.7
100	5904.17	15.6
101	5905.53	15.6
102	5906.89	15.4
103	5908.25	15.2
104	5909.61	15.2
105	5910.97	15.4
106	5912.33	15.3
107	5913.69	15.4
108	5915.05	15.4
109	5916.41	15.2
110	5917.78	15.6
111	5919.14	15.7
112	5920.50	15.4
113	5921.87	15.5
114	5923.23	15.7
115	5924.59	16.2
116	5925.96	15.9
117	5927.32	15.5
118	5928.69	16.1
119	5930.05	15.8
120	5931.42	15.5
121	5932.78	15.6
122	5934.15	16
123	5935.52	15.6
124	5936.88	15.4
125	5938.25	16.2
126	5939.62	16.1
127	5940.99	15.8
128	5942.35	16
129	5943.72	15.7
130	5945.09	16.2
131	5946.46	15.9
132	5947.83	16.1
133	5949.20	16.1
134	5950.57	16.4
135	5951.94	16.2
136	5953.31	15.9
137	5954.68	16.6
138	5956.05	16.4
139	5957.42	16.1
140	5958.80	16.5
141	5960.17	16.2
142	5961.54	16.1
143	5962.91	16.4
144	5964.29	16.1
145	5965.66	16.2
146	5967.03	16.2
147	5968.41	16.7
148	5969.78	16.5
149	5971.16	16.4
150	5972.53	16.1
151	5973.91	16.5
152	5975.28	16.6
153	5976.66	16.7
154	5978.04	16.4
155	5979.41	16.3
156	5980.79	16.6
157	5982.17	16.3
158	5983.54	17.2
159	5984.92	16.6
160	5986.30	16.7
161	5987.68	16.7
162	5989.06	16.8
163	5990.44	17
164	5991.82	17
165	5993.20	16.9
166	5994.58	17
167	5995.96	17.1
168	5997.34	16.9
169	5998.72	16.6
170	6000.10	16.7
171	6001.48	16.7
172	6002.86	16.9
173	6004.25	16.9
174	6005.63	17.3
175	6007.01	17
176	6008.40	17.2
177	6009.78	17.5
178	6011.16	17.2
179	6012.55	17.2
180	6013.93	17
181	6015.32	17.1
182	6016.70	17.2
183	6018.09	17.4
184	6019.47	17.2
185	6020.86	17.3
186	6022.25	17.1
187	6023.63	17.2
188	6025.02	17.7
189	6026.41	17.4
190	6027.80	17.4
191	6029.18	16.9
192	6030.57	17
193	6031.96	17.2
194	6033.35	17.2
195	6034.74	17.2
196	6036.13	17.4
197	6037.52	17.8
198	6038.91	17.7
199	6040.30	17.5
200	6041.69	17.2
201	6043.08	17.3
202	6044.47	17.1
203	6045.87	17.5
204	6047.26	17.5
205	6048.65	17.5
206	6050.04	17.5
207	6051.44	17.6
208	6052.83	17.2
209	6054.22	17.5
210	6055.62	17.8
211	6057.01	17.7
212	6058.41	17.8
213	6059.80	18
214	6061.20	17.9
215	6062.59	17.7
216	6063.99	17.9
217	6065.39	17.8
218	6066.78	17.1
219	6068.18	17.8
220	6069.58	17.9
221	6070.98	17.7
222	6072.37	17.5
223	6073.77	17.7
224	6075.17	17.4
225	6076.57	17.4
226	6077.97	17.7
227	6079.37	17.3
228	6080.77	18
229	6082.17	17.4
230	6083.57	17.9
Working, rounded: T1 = 7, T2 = 6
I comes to -2.4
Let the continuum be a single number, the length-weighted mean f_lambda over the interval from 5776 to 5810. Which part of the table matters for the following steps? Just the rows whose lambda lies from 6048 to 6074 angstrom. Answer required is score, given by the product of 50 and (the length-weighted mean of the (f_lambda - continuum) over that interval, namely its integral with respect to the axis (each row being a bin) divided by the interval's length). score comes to 115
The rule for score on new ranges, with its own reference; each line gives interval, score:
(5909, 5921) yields 2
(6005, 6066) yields 102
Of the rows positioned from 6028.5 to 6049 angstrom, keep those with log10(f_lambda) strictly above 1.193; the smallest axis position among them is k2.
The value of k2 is 6029.18 angstrom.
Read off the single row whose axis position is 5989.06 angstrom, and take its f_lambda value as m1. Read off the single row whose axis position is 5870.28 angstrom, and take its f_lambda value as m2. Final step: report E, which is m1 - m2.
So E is 1.5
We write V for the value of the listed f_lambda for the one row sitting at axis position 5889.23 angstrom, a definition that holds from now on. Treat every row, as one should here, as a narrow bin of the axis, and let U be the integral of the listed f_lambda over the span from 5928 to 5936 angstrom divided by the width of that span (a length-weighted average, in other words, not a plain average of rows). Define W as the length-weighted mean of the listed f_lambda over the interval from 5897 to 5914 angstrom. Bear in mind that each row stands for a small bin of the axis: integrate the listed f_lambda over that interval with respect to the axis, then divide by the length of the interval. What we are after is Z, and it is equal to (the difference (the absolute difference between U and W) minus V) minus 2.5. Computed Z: -17.3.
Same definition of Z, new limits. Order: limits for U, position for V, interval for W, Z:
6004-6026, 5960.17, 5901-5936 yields -17.0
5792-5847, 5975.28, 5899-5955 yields -18.6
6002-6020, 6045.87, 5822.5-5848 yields -17.9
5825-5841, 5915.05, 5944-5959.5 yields -16.7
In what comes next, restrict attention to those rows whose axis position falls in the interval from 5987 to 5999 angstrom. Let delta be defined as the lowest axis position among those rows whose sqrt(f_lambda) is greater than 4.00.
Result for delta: 5987.68 angstrom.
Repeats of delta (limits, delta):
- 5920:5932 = 5924.59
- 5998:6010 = 5998.72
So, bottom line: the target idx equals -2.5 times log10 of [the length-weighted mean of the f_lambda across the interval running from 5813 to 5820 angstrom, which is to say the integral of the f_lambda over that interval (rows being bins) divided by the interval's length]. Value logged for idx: -2.97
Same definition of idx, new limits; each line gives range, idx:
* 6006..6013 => -3.09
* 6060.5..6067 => -3.12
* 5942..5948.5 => -3.01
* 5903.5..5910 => -2.97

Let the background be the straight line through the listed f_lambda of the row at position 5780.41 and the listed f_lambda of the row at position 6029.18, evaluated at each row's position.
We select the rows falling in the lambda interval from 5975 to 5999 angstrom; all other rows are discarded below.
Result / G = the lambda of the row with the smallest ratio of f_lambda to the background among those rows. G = 5982.17 angstrom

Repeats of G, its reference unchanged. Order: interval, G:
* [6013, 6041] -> 6029.18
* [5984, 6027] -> 5998.72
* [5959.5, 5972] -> 5964.29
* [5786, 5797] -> 5791.07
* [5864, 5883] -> 5882.45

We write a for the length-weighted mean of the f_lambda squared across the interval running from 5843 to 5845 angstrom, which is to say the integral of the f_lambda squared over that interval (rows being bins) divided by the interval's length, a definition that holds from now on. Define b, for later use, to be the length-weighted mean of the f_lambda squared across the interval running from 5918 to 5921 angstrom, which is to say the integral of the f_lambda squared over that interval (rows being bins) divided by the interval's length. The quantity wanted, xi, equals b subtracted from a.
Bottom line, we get -20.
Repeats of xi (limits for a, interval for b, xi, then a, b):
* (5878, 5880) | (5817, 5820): -1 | 228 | 229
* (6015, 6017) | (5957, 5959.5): 29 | 295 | 266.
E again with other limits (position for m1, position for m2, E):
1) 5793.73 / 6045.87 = -2.0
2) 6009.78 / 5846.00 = 2.2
